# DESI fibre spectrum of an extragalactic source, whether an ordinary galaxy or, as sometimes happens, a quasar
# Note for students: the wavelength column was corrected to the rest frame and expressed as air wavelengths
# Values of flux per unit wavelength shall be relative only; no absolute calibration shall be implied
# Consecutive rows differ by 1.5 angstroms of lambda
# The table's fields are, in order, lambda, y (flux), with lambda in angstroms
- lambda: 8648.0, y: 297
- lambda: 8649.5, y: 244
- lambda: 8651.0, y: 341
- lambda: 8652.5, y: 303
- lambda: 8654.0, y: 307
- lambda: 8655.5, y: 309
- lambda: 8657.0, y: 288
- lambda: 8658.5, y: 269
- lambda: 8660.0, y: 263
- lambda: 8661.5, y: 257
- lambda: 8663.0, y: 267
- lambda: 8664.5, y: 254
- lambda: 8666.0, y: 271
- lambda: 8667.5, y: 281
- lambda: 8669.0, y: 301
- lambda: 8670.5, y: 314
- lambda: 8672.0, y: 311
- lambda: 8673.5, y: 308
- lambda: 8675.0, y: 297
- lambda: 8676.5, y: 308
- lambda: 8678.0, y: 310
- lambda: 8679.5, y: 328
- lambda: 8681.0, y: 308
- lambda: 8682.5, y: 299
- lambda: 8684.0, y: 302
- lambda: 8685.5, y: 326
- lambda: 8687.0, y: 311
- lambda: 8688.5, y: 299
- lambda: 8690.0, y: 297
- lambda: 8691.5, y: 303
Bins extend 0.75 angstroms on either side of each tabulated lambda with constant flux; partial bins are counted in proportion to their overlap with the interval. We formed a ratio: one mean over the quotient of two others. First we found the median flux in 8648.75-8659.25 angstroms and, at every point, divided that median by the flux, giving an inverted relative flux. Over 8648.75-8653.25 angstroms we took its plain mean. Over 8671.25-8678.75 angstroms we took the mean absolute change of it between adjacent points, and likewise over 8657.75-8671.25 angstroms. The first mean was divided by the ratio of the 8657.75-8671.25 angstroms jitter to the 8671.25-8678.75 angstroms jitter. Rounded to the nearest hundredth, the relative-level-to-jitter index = 0.48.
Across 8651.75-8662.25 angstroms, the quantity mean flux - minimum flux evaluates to 28.1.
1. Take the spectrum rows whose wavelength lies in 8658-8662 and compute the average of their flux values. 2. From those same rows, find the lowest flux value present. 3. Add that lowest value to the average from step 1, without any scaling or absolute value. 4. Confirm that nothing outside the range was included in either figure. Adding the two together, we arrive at 520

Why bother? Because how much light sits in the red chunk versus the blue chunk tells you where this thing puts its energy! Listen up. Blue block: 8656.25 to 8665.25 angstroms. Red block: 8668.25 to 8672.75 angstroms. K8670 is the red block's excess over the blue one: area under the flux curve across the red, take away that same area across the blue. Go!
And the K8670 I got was -1008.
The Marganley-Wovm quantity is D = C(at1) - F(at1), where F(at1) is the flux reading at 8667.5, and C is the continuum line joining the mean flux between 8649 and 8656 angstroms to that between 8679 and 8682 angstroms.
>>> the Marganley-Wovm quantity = 29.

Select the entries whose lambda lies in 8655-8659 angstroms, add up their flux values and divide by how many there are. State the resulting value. 289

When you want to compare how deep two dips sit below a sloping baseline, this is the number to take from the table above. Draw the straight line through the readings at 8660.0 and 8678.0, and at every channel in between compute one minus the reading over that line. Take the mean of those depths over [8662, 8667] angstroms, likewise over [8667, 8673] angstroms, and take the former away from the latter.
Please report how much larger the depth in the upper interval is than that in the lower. -0.085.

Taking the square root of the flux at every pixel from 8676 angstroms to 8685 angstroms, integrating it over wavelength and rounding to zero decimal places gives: 158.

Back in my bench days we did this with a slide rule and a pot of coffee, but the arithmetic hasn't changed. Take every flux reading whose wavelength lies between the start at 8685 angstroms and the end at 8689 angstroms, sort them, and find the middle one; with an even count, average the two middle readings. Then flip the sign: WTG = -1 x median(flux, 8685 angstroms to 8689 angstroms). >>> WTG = -311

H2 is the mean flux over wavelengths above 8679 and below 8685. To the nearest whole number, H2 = 309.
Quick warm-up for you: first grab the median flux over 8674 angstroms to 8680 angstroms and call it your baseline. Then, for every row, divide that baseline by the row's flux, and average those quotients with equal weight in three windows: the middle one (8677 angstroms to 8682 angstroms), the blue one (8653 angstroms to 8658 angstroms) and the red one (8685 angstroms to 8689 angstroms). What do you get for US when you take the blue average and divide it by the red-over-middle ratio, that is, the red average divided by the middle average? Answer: 1.02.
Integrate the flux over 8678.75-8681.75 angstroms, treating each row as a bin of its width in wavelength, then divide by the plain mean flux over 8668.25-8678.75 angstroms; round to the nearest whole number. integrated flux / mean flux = 3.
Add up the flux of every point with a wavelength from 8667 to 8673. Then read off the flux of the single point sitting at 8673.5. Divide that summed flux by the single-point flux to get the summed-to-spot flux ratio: 3.9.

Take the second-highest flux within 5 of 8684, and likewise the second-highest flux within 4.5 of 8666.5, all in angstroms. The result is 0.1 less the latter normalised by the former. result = -0.82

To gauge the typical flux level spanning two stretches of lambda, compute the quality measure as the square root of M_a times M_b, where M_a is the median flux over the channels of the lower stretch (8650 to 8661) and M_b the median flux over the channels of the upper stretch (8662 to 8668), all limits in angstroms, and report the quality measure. 285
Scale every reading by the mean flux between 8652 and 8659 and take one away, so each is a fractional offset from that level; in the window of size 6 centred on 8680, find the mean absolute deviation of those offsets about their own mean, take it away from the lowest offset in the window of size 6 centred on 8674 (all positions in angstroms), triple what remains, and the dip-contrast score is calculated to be -0.1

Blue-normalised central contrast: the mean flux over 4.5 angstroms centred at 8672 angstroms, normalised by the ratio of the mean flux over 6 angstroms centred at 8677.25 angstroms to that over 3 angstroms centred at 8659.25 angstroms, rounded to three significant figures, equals 266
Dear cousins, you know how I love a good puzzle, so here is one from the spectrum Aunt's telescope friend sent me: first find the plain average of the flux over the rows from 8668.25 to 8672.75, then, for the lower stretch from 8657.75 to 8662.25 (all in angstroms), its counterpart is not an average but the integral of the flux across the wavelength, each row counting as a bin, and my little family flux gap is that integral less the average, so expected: 875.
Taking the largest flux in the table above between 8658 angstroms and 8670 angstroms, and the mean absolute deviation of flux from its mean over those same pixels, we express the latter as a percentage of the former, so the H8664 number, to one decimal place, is 3.5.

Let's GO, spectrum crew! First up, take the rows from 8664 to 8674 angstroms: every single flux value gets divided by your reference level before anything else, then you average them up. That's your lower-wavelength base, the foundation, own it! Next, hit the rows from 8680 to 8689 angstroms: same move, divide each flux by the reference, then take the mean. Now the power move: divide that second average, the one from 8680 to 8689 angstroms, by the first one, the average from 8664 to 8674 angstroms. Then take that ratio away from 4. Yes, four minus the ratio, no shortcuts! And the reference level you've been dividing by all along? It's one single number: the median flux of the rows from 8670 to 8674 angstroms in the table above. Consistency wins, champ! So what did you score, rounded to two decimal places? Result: 2.94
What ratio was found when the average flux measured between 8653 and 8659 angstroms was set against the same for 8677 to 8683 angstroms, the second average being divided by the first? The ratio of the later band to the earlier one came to 1.06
